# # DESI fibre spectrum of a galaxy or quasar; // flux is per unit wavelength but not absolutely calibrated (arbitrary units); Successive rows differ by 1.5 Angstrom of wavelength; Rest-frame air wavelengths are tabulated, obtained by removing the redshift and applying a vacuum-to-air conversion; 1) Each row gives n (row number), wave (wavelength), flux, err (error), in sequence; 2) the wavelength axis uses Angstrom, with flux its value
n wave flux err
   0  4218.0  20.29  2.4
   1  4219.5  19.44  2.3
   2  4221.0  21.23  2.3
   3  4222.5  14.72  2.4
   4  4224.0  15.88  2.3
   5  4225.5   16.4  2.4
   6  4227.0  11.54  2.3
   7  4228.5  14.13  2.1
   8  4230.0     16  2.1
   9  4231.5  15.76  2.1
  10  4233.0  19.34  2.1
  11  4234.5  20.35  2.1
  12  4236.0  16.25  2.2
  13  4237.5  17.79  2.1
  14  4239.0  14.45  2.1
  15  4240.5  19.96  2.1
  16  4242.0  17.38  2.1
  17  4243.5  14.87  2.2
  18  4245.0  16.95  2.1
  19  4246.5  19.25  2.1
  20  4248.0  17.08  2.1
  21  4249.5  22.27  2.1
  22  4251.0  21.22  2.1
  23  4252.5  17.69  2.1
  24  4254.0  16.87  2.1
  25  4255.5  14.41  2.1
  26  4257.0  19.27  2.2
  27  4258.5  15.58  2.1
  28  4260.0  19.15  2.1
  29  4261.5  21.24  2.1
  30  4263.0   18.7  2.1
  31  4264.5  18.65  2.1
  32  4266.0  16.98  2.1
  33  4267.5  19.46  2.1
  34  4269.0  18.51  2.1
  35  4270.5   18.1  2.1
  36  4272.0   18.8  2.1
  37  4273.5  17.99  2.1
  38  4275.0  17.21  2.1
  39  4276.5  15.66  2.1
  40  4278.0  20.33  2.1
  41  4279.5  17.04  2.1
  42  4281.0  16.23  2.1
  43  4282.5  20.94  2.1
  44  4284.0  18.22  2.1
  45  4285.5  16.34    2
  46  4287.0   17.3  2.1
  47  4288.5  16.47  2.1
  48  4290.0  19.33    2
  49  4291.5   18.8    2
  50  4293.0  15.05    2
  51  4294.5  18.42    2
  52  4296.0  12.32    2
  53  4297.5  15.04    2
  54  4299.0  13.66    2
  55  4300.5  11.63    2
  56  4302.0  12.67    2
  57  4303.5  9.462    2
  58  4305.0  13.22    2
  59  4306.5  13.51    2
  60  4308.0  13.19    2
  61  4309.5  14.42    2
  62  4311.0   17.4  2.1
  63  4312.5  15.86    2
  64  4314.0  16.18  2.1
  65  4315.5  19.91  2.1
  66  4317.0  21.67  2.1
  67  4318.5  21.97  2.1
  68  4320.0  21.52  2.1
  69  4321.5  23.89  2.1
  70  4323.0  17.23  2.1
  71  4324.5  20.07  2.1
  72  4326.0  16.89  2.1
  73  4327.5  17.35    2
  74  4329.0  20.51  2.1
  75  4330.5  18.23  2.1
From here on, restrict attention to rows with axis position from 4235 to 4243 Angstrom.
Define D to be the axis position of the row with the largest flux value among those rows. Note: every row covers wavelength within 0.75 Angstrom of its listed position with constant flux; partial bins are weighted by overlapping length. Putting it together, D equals 4240.5 Angstrom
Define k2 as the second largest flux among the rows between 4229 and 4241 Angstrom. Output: 19.96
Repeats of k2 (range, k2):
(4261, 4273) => 19.46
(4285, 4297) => 18.8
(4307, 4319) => 21.67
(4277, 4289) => 20.33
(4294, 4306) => 15.04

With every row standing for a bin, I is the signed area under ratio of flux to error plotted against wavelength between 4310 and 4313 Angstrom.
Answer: 24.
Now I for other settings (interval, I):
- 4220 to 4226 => 44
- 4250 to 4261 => 93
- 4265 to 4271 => 52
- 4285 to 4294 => 77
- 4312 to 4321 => 85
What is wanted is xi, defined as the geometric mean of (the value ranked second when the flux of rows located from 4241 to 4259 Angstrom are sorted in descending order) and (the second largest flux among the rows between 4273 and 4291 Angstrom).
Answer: 20.8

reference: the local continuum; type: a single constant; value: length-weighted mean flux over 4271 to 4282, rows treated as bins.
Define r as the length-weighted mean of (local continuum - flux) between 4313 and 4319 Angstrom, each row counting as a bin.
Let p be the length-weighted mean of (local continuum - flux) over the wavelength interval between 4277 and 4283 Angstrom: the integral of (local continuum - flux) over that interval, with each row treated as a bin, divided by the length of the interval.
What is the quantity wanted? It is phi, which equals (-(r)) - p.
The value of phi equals 2.7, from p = -0.7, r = -2.0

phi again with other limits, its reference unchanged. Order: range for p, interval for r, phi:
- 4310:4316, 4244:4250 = 0.3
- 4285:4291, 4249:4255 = 1.3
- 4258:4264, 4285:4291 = 0.9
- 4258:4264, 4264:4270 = 1.8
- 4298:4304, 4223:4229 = -8.8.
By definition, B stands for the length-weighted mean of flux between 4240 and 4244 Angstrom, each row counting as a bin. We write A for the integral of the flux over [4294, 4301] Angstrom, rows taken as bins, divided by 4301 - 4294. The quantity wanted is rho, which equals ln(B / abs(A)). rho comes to 0.21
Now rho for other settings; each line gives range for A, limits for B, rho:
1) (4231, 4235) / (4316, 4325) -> 0.13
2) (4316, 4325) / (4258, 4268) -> -0.12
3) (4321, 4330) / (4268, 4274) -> -0.04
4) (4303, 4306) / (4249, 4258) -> 0.46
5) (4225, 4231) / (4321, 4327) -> 0.28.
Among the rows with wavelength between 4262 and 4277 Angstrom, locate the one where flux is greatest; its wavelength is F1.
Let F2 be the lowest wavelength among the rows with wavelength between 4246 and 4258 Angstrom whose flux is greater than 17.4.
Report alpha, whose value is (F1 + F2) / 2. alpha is 4257.0 Angstrom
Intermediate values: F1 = 4267.5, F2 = 4246.5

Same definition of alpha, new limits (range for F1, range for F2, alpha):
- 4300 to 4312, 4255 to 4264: 4284.0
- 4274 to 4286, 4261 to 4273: 4272.0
